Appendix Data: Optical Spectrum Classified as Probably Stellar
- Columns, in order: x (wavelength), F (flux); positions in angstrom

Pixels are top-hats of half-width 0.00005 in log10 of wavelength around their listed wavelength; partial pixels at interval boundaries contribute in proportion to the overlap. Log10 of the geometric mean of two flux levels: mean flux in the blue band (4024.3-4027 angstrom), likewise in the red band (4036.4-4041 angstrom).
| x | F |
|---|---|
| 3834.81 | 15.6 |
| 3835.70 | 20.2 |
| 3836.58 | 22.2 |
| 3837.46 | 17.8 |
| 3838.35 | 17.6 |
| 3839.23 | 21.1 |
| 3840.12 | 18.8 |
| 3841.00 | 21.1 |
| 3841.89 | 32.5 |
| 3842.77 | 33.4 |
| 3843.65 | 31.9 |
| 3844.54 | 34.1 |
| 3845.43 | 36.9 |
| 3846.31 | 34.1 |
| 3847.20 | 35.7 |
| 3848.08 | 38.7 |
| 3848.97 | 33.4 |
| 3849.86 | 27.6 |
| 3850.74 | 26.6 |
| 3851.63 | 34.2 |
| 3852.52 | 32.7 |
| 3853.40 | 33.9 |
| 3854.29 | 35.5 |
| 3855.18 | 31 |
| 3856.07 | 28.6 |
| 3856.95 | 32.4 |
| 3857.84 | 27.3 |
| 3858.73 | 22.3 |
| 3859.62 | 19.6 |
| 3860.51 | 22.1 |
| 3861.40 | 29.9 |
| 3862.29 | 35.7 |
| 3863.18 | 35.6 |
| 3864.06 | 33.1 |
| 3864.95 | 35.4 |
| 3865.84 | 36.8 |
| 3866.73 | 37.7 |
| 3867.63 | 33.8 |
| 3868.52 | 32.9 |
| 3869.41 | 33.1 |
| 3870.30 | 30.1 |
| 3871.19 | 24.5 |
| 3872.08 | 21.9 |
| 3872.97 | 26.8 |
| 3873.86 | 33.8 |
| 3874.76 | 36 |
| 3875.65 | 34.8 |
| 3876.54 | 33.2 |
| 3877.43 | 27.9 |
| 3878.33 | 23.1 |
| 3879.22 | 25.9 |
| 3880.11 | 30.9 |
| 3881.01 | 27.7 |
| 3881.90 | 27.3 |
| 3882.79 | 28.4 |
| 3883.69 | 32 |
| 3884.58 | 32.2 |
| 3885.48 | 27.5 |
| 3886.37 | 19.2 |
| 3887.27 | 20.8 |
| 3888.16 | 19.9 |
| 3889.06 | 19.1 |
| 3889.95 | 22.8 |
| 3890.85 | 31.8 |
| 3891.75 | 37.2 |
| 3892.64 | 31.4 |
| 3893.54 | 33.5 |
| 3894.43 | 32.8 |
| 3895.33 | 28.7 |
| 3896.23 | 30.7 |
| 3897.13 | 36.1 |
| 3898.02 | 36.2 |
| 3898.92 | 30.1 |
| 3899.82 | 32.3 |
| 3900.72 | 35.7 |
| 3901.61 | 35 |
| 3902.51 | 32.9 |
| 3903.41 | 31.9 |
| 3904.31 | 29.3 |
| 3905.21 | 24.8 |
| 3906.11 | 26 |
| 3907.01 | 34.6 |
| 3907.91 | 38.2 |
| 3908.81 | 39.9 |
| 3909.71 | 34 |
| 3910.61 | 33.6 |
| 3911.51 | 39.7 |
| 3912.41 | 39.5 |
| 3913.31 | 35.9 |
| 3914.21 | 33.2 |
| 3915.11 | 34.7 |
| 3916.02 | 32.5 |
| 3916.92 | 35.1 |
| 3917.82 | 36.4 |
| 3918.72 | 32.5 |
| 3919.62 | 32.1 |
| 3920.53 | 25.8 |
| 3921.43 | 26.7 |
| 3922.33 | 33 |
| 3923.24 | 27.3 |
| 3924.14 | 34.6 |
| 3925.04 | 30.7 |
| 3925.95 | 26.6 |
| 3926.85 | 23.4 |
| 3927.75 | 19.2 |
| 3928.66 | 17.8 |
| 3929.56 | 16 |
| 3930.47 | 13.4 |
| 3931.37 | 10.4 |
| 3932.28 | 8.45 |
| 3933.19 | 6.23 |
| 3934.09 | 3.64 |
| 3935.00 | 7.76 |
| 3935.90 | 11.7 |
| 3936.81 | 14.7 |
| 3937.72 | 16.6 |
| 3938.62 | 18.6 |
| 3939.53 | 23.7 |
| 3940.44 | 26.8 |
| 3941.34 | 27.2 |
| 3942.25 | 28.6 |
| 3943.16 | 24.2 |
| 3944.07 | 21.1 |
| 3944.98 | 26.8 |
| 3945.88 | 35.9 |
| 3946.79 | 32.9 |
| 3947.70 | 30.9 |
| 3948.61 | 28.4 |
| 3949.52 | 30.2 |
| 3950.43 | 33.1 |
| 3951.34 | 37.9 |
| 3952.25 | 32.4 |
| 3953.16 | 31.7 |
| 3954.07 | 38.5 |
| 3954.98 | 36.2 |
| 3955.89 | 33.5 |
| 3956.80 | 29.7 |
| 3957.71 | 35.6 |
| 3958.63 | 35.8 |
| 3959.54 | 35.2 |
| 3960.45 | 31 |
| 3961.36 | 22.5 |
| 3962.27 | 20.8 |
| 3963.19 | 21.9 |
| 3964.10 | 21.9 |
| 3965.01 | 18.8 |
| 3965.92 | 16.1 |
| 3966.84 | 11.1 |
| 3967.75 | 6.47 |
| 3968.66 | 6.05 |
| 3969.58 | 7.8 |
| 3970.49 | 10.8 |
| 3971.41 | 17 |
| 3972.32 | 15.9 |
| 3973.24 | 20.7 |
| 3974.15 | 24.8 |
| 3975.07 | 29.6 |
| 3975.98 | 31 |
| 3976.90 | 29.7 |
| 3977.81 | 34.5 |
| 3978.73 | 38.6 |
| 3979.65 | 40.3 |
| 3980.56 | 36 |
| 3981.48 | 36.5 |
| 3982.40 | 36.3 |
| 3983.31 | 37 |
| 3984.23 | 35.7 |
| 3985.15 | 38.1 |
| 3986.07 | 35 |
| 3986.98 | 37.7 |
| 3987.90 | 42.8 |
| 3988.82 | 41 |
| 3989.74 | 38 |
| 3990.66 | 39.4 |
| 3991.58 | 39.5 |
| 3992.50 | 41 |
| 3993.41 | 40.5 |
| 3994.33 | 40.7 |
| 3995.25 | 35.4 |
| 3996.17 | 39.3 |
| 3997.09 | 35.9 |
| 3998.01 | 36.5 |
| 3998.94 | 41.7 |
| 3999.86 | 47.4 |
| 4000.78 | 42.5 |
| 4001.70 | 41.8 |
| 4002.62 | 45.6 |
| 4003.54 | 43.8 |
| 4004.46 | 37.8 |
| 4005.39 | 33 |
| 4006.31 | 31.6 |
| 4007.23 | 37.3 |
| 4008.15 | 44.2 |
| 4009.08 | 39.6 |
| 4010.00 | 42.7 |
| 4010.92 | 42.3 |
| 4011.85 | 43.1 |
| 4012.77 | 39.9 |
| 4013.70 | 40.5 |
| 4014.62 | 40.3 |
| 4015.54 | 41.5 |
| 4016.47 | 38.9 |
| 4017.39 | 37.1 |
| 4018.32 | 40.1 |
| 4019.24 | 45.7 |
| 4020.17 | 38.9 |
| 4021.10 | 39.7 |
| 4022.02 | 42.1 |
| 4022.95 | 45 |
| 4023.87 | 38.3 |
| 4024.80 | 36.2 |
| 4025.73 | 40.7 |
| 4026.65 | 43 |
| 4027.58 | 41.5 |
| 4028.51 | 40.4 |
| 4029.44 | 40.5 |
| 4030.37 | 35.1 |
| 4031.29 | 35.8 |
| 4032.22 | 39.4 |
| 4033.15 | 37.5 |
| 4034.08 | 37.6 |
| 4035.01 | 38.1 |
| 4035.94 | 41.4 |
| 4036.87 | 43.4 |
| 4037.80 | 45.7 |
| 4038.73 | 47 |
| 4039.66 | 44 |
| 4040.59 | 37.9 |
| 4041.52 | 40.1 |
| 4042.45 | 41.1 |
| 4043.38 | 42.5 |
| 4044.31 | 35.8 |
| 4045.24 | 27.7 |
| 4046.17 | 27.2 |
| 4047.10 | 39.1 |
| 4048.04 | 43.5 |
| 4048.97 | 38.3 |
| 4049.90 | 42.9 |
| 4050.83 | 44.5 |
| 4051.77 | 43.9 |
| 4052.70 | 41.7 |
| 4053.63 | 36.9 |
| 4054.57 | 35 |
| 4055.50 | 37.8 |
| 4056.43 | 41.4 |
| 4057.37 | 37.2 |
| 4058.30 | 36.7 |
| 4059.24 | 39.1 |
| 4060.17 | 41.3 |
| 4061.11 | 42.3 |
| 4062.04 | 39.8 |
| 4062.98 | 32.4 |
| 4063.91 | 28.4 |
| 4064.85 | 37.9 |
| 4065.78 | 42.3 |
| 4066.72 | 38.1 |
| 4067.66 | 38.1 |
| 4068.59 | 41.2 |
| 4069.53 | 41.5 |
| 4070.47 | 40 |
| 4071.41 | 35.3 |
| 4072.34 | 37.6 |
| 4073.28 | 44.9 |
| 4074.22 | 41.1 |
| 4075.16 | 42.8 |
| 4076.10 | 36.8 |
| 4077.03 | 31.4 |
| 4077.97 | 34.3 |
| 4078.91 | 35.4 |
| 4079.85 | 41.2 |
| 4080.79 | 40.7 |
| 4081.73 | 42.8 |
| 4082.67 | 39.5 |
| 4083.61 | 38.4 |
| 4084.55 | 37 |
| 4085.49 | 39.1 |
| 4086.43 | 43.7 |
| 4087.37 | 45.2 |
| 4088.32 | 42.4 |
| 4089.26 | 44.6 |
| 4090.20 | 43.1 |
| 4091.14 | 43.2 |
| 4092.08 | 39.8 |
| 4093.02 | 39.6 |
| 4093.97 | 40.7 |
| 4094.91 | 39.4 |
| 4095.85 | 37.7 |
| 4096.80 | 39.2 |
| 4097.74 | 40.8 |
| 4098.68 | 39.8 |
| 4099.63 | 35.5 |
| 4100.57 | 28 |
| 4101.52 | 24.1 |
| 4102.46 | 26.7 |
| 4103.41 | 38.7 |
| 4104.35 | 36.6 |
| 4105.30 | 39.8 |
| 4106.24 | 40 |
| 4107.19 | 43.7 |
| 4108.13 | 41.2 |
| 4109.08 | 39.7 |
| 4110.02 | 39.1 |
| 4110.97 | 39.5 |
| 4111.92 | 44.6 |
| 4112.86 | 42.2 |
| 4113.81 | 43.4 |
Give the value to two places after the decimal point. 1.62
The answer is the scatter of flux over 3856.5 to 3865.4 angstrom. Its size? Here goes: 6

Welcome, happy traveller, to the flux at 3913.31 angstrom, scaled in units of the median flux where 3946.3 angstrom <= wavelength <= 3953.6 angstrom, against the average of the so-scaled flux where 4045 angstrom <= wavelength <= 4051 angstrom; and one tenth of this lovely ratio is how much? 0.095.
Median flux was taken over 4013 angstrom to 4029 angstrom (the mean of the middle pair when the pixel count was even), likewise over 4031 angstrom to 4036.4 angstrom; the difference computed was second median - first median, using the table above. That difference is -3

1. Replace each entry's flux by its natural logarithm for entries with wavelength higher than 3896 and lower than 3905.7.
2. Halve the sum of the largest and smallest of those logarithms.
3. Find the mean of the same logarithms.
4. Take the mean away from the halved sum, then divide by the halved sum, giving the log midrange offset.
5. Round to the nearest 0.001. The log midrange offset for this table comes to -0.020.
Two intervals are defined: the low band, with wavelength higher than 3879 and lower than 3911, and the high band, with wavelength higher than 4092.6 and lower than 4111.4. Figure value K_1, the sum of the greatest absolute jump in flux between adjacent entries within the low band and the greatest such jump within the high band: 21.0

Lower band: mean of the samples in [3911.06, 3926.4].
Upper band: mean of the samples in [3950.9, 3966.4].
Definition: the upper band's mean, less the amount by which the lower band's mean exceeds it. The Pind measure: 26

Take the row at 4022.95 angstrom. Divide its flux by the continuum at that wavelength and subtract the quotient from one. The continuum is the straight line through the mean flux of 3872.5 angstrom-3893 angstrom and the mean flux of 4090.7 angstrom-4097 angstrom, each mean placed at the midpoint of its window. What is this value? -0.25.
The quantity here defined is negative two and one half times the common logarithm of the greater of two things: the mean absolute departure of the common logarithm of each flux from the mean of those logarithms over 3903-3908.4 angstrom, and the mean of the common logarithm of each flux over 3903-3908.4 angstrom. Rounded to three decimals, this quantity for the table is -0.428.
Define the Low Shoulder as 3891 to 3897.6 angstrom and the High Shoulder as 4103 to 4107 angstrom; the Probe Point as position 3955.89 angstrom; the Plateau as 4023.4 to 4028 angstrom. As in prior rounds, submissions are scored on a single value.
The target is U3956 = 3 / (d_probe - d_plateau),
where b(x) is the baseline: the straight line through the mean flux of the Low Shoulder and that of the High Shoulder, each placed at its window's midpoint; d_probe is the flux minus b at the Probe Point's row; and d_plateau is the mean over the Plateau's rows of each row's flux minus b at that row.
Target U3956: -0.7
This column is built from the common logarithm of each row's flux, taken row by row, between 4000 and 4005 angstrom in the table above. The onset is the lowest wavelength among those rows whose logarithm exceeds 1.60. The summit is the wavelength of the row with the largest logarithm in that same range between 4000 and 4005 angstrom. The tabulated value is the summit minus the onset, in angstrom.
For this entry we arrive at 1.8 angstrom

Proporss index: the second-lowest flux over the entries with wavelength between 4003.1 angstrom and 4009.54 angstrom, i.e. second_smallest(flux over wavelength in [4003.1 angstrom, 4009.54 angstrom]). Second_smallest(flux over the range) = 33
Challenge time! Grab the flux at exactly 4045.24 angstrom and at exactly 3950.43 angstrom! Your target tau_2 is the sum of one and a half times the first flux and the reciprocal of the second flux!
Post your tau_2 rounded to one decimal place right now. 41.6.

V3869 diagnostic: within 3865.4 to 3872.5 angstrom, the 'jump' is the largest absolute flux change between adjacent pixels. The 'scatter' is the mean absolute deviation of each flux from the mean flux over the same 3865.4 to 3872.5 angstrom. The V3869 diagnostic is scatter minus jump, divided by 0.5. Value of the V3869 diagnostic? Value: -2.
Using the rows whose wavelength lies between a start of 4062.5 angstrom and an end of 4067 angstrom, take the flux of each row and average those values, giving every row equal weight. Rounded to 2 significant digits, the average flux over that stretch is 36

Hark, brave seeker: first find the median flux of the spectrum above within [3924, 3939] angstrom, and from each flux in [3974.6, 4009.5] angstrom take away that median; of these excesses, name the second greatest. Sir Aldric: 30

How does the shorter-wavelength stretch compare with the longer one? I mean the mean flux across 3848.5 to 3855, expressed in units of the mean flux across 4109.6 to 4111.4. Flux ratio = 0.81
